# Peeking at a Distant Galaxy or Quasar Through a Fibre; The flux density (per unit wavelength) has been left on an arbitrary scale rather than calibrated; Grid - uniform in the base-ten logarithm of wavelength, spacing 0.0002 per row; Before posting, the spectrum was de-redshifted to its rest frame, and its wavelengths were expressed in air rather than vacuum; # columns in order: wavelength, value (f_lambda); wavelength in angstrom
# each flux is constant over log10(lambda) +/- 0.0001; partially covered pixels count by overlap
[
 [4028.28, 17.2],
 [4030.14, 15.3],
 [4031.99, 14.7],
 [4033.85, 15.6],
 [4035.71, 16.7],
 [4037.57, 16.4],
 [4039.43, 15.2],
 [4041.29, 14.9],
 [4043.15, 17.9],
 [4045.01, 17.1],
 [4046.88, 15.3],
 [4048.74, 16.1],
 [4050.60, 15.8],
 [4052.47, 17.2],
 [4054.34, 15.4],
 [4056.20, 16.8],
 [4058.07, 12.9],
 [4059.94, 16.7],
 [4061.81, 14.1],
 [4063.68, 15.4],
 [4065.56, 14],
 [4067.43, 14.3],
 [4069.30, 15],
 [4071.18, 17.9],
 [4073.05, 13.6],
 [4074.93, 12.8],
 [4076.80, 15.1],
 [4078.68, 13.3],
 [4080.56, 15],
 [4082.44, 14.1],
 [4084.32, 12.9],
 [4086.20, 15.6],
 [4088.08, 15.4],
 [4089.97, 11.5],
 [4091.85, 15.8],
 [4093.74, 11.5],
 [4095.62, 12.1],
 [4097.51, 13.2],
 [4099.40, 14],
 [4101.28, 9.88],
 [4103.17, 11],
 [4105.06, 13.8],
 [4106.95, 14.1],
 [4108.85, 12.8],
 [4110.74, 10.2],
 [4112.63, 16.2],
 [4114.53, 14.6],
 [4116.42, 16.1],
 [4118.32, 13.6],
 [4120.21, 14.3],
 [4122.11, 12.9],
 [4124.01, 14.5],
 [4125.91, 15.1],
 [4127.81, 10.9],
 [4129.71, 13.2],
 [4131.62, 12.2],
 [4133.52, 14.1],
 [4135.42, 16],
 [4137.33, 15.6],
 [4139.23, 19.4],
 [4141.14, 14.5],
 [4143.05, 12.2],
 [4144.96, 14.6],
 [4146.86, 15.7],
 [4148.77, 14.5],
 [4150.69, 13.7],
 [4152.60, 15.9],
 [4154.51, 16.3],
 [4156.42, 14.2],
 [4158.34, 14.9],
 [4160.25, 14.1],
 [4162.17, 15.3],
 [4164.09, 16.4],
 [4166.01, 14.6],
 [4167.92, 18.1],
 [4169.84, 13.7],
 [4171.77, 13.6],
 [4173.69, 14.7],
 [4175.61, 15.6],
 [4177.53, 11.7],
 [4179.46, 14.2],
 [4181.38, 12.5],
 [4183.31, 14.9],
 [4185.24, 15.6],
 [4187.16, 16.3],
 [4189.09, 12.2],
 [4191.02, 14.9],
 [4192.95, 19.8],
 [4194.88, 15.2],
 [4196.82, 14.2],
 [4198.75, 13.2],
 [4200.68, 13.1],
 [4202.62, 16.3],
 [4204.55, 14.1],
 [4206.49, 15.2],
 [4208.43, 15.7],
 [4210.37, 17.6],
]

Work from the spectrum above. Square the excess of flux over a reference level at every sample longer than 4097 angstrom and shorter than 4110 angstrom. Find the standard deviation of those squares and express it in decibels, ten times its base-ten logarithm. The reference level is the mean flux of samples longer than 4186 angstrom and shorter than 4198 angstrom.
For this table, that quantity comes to 10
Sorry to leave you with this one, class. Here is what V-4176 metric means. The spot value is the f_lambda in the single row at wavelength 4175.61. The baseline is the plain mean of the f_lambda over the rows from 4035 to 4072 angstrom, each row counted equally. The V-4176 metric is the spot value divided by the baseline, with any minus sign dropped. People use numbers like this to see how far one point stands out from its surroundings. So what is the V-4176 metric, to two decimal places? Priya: 0.99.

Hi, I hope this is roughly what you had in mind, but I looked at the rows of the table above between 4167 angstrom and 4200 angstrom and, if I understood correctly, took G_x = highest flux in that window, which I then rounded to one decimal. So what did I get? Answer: 19.8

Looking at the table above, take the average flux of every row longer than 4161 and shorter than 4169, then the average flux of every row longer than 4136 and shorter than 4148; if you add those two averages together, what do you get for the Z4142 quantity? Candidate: 31.4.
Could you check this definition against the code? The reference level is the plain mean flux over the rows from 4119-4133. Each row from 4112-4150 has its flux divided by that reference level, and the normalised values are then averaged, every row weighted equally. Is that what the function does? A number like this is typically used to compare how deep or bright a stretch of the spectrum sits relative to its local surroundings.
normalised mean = 1.09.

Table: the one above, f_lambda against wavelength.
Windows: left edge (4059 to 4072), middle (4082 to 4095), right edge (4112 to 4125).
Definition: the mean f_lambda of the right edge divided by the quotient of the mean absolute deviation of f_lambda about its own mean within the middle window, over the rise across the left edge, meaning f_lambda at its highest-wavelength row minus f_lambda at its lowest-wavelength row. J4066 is 11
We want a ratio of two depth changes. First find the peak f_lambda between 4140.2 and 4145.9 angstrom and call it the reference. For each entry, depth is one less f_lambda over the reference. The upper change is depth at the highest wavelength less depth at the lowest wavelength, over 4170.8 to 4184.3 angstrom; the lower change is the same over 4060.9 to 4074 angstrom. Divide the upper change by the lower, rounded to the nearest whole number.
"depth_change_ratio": -3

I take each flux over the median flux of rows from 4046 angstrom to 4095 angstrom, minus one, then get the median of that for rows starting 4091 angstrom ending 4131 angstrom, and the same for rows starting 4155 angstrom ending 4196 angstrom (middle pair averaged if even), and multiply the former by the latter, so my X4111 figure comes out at 0.0010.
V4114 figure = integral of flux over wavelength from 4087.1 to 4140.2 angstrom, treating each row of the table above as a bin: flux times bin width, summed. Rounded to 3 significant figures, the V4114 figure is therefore 728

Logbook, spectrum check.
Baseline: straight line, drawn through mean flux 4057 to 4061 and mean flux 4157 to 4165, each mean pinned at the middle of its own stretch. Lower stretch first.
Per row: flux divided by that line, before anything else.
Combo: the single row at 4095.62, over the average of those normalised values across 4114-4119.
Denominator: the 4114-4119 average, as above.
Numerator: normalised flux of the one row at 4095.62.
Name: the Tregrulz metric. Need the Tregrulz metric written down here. 0.82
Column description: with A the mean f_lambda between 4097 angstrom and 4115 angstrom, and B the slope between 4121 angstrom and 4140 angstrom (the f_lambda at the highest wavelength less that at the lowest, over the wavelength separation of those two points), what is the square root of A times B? 2.2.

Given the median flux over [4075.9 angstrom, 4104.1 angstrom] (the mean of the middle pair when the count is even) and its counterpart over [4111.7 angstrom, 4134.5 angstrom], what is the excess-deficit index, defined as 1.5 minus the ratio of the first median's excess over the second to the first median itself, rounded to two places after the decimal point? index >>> 1.57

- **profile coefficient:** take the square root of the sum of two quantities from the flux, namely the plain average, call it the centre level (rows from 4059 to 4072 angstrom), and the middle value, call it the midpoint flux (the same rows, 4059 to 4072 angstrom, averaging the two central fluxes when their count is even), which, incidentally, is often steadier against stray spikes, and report 5.51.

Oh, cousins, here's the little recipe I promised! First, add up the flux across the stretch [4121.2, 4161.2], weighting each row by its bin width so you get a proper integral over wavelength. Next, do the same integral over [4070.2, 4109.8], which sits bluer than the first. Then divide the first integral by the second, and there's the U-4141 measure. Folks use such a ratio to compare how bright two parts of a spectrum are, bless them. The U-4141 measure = 1.08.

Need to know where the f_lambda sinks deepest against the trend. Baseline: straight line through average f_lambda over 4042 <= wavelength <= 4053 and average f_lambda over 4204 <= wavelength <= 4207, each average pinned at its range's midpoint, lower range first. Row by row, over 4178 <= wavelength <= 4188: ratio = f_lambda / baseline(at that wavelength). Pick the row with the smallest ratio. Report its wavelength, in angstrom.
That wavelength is 4181.38 angstrom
